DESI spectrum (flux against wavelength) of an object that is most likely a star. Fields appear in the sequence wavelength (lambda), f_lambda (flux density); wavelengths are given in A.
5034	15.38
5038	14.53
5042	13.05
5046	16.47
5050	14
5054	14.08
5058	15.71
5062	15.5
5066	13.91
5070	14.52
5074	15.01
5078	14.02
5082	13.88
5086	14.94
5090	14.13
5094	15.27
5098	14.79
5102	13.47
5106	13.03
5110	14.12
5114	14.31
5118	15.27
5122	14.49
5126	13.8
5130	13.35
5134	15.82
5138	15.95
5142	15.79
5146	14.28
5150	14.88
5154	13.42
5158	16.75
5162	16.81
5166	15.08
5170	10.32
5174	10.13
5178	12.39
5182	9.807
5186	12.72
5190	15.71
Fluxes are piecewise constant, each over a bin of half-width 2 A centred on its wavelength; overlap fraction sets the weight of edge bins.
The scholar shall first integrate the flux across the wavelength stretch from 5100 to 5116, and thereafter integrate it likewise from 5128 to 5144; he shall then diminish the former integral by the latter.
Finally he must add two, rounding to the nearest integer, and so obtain -22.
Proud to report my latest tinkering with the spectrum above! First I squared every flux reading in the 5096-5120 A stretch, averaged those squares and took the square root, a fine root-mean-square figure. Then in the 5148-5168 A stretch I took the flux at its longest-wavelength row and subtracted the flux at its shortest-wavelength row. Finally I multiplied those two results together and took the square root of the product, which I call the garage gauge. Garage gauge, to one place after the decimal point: 1.7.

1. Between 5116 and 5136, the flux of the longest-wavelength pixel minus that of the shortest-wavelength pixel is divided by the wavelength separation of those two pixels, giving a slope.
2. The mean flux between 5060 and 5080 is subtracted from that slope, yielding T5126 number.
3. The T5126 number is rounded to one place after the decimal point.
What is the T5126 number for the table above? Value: -14.6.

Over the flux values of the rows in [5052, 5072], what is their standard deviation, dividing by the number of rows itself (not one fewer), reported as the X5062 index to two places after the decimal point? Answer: 0.73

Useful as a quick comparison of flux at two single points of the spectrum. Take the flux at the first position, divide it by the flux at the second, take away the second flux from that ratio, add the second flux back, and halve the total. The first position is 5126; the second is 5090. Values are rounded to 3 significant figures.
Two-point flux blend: 0.488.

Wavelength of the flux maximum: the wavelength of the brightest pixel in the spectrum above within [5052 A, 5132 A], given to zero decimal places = 5058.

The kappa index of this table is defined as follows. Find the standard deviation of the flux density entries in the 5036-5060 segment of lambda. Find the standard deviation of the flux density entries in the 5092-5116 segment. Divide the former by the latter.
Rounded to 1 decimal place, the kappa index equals 1.5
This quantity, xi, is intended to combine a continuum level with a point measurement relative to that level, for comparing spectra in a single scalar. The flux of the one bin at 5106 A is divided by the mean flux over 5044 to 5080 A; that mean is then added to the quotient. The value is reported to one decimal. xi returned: 15.7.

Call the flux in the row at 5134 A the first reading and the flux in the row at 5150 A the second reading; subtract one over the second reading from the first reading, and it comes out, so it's 15.8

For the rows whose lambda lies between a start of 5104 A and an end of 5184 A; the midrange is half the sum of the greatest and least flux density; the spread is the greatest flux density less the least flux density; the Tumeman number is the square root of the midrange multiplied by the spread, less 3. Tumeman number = 6.7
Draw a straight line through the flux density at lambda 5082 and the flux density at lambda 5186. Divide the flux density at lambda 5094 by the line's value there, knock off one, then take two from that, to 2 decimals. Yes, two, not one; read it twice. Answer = -1.89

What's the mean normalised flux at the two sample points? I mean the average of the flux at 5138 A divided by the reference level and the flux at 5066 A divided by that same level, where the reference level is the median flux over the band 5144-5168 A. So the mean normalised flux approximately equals 1.00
